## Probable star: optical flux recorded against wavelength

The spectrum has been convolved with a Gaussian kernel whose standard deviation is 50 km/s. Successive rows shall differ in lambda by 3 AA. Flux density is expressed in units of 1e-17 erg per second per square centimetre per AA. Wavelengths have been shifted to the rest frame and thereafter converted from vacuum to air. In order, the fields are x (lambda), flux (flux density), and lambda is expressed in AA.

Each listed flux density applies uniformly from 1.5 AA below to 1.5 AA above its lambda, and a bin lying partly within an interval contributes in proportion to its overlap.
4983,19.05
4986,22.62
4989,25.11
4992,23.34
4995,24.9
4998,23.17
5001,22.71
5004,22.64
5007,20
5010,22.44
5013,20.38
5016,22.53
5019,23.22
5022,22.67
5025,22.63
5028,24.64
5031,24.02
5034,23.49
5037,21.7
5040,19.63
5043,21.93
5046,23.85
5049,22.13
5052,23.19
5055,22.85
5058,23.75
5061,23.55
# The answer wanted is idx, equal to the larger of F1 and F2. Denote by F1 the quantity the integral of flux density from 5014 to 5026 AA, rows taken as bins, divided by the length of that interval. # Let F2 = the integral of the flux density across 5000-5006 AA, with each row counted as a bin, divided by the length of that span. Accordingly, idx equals 22.7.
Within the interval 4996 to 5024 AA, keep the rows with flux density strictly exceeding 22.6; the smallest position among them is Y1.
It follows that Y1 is 4998 AA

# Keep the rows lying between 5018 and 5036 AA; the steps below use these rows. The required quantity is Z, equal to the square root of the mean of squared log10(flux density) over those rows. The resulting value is 1.37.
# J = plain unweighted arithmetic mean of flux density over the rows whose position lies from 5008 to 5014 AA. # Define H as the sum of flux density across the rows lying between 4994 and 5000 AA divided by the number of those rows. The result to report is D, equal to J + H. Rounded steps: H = 24.0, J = 21.4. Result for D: 45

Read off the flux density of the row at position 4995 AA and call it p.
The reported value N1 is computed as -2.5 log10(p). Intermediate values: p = 24.9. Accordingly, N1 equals -3.49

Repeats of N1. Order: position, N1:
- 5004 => -3.39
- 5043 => -3.35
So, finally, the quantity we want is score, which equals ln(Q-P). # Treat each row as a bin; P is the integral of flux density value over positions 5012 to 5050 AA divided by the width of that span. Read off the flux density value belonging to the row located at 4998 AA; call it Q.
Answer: -0.49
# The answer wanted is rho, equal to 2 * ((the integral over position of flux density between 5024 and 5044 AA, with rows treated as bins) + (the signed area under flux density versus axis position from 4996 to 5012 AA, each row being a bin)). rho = 1615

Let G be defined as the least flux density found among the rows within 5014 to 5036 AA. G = 22.53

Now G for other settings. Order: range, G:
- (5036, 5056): 19.63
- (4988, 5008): 20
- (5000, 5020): 20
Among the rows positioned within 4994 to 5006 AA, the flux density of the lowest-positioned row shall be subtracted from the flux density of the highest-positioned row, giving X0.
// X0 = -2.26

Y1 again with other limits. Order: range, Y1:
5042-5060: 5046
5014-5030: 5019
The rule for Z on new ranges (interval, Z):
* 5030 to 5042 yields 1.35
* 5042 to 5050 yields 1.35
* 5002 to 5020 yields 1.34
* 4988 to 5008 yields 1.36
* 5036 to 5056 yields 1.35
